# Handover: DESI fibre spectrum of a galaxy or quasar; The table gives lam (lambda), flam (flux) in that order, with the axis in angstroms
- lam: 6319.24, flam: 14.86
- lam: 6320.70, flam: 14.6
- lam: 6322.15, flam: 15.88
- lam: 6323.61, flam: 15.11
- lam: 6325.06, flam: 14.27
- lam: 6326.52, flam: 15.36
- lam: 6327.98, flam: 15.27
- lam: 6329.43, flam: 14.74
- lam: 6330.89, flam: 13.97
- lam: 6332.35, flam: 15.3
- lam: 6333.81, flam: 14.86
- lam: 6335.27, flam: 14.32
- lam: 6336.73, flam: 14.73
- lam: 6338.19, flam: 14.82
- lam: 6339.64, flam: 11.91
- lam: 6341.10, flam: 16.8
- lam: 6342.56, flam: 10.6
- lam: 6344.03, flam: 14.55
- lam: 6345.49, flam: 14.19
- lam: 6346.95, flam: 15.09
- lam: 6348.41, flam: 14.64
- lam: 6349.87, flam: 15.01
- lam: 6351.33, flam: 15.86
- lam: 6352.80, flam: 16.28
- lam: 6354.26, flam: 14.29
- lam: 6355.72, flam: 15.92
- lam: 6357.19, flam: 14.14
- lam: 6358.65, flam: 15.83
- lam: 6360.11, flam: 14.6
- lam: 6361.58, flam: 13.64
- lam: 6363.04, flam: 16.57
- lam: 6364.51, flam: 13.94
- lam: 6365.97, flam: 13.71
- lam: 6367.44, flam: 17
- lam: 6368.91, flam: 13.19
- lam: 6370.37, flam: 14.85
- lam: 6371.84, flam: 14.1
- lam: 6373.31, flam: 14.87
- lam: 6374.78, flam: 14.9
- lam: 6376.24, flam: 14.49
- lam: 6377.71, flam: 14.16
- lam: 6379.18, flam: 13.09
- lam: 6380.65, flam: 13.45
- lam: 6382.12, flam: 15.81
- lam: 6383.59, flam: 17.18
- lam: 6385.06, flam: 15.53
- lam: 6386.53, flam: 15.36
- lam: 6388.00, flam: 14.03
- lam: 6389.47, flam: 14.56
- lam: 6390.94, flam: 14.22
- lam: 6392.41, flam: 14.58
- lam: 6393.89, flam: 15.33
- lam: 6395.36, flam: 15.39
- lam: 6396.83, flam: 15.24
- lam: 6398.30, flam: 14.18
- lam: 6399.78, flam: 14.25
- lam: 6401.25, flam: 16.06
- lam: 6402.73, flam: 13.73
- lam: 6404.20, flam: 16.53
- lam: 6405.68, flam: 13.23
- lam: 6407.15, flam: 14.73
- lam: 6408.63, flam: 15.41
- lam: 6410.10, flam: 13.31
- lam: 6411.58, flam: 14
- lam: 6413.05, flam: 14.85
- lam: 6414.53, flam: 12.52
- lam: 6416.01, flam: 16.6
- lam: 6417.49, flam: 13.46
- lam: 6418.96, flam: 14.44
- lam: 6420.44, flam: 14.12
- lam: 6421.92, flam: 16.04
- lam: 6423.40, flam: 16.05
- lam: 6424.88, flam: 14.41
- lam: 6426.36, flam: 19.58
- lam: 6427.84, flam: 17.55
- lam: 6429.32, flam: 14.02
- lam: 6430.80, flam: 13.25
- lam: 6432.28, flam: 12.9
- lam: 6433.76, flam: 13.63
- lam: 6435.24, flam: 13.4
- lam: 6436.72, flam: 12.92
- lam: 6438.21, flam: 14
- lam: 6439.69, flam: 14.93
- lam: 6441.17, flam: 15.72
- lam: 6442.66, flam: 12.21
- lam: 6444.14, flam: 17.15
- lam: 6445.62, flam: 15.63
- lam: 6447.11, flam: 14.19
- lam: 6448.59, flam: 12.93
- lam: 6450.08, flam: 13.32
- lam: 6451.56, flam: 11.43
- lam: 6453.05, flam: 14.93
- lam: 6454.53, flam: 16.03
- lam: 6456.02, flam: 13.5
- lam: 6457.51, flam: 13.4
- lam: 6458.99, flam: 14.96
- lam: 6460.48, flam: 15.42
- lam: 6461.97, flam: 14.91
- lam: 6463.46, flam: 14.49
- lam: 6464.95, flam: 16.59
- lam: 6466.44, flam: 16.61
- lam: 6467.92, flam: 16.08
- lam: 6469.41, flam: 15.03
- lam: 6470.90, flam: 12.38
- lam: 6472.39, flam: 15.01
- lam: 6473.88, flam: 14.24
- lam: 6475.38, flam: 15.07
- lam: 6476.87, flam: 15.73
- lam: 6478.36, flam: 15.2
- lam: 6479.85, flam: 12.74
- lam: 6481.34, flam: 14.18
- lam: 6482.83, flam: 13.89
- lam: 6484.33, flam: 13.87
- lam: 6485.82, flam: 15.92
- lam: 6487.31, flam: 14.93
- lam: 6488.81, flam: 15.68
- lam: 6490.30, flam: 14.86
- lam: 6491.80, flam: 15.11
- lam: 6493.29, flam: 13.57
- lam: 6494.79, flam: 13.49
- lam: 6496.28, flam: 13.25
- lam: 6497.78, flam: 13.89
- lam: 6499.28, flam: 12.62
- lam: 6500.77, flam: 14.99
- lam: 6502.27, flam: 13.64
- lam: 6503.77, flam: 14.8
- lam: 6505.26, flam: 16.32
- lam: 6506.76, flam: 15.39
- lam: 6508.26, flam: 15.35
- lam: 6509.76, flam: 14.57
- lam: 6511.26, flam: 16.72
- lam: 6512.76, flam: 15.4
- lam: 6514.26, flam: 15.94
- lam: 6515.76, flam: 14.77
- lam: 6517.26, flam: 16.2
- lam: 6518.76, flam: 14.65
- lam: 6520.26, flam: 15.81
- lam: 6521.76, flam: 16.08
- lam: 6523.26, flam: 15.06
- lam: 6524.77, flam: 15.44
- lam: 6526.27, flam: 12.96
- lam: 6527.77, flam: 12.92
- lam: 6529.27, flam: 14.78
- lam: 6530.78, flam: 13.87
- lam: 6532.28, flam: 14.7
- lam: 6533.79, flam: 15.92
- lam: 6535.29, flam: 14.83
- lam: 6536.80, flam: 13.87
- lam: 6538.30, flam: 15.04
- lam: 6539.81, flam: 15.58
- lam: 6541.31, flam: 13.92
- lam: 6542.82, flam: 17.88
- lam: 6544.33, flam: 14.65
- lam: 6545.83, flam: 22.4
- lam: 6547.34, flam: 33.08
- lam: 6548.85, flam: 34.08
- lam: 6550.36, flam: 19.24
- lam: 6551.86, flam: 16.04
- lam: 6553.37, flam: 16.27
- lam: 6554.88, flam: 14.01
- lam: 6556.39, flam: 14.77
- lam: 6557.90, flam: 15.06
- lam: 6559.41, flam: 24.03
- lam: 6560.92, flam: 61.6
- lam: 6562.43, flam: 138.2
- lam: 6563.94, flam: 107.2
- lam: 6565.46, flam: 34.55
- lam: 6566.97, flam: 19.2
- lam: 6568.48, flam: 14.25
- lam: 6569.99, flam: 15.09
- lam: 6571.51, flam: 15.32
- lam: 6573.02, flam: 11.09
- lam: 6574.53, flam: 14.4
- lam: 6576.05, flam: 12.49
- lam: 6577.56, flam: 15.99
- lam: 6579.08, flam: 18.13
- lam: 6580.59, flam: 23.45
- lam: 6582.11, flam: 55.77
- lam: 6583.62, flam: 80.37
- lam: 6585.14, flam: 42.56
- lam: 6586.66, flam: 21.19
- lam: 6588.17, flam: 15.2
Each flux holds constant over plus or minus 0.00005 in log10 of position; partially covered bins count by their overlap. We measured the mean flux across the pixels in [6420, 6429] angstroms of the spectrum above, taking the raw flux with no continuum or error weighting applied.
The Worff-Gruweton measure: 16.3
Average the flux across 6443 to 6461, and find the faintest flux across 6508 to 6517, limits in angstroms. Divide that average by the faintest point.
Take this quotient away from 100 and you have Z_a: 99.0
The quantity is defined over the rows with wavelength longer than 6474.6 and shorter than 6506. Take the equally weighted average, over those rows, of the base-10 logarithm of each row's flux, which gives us 1.16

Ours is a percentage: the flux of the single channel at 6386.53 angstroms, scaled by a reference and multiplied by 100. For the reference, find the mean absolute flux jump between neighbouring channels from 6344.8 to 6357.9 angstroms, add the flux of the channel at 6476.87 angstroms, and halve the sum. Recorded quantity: 183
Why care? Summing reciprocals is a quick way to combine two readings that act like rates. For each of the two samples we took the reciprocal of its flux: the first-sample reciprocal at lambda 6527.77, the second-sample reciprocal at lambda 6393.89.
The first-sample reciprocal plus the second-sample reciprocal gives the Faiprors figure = 0.143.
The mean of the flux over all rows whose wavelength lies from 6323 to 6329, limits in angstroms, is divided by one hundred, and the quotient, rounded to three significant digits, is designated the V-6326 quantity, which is 0.150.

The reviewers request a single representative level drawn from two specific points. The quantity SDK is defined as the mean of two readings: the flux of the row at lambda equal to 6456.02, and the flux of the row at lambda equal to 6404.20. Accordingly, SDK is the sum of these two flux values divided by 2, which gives 15.0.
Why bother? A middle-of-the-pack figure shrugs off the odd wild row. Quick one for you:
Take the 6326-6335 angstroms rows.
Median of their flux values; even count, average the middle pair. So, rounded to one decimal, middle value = 15.1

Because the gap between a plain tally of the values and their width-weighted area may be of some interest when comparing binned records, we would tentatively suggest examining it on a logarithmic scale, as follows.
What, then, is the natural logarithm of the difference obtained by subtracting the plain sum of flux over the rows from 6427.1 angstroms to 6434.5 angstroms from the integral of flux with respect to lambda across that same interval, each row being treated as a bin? 3.54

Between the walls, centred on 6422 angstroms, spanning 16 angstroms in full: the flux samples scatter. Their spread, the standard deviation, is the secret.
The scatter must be 2.0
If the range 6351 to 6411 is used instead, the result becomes 1.1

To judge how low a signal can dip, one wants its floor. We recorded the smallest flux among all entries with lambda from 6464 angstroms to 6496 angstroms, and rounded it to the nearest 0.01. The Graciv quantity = 12.38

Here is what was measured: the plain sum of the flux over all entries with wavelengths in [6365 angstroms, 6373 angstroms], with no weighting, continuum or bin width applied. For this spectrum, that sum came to 73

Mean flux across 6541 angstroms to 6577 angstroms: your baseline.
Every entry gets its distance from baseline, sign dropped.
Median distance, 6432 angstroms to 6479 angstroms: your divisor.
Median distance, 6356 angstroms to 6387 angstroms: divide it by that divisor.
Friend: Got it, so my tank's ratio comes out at 1.02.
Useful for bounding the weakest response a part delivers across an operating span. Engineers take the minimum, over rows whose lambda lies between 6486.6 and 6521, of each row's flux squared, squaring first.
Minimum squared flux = 159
